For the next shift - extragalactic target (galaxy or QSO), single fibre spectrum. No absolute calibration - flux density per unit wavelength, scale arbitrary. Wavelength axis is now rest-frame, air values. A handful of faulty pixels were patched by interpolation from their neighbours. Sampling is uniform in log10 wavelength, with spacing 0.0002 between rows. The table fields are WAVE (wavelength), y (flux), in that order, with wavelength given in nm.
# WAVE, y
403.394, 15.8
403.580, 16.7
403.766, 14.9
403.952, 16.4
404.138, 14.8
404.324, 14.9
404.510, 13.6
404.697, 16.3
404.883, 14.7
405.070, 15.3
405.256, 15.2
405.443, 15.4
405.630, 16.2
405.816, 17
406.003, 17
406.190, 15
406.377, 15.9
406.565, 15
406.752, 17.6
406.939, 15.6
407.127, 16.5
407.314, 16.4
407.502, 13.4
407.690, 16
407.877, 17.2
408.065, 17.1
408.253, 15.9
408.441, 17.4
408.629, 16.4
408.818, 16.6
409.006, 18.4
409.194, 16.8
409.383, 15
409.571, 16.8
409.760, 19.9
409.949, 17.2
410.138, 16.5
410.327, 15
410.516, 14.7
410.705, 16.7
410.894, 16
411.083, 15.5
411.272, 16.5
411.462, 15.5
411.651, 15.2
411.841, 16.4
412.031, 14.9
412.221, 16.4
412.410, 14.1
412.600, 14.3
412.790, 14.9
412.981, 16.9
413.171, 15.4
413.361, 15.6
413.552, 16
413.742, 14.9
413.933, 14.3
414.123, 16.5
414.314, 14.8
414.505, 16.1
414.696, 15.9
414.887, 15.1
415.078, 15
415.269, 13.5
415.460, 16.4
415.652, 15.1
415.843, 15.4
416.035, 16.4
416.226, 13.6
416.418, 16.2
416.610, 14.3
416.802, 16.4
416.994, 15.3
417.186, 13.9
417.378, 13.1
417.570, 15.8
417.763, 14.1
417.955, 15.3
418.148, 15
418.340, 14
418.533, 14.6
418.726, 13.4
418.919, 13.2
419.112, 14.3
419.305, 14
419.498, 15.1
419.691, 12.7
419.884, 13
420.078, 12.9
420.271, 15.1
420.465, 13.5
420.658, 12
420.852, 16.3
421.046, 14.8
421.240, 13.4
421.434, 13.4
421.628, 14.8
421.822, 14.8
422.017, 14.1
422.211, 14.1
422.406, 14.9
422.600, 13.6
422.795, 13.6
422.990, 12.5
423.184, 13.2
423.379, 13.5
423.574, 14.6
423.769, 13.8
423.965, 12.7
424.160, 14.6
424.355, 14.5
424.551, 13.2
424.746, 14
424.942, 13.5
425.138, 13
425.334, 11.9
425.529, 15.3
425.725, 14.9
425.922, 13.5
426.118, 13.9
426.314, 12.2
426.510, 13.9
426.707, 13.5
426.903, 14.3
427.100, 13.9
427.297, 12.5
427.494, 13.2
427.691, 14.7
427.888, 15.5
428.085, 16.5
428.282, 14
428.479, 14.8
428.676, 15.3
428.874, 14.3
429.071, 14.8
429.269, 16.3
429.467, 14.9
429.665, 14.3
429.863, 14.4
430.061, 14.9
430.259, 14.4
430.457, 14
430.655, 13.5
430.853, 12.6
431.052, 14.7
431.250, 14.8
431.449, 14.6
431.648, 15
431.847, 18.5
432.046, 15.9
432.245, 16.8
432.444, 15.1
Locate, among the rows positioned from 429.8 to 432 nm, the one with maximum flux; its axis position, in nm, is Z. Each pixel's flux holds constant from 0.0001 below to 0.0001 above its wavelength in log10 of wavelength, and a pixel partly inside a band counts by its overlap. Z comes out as 431.847 nm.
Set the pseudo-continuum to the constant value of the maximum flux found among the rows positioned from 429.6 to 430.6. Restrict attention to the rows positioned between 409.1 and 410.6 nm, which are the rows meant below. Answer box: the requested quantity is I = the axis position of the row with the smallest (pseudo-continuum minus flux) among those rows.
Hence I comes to 409.760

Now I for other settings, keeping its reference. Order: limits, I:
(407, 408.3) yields 407.877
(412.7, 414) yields 412.981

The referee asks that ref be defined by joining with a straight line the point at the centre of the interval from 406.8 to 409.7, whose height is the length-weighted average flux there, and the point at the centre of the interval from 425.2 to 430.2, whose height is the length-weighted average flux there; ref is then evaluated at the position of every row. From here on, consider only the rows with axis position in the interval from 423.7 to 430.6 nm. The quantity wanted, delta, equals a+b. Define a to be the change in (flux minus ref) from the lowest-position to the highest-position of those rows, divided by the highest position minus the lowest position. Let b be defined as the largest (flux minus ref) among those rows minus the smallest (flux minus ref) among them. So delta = 5.0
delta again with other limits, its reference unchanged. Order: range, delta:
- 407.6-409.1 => 4.5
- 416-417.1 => 1.8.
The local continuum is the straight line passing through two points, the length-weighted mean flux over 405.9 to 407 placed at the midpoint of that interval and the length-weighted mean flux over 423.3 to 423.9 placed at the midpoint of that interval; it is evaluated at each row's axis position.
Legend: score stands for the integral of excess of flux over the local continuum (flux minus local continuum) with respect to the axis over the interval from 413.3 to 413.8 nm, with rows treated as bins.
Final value 0.19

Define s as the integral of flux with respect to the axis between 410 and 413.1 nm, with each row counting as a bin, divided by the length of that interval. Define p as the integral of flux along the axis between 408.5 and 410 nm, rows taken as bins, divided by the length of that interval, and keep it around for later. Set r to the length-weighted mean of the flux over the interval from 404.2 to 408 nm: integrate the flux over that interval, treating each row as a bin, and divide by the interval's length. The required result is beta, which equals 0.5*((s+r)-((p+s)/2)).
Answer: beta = 7.48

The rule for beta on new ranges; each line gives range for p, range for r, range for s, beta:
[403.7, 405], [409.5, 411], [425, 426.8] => 7.91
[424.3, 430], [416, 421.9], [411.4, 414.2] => 7.47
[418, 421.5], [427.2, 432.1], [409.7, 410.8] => 8.02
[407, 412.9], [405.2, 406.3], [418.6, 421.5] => 7.43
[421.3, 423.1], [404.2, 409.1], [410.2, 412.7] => 8.38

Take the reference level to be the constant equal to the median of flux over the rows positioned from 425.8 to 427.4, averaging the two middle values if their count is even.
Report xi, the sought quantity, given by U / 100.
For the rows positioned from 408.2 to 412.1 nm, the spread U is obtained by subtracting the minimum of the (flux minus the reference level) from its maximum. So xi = 0.052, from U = 5.2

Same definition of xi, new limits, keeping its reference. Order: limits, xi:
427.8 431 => 0.039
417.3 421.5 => 0.043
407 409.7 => 0.050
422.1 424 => 0.024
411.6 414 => 0.028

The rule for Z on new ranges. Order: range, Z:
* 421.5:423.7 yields 422.406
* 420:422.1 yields 420.852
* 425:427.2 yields 425.529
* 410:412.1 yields 410.705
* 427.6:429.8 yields 428.085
